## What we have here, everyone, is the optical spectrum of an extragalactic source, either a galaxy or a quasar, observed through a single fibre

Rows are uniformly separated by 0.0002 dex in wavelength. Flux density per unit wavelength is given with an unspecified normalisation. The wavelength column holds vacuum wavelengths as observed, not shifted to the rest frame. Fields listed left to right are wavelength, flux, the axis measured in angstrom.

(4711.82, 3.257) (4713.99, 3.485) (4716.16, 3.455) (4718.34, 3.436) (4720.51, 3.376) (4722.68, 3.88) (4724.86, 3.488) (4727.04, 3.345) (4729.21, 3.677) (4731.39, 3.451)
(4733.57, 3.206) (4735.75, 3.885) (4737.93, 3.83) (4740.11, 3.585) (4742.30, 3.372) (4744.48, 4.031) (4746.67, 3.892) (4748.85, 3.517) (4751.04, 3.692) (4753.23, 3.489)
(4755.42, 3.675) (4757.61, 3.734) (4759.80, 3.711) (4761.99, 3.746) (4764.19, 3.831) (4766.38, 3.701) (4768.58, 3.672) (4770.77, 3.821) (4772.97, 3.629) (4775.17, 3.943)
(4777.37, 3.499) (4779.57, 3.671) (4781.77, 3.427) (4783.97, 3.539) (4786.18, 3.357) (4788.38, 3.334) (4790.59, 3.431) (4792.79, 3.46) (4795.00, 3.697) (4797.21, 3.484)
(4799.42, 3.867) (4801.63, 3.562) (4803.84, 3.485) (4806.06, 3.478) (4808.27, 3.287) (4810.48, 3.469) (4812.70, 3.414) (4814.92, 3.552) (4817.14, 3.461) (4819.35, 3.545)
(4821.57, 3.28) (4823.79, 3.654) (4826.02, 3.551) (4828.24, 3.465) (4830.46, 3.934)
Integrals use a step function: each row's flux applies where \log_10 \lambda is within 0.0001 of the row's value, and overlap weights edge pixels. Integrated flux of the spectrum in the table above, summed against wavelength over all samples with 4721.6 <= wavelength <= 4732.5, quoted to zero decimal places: 39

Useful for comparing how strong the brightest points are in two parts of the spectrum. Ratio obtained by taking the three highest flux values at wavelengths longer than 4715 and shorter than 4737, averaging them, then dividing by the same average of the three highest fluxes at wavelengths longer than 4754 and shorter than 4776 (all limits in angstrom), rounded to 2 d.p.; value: 0.99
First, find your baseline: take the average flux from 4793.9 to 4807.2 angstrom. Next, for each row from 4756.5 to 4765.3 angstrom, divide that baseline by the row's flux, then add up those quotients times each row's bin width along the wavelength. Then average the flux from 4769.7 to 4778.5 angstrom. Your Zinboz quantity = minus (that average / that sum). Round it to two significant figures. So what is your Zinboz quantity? -0.44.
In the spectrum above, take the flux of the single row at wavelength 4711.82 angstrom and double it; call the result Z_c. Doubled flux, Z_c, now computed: 6.5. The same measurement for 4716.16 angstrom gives 6.9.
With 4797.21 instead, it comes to 7.0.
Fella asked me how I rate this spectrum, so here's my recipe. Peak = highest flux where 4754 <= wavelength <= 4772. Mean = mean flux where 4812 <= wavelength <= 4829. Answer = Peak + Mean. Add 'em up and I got 7.32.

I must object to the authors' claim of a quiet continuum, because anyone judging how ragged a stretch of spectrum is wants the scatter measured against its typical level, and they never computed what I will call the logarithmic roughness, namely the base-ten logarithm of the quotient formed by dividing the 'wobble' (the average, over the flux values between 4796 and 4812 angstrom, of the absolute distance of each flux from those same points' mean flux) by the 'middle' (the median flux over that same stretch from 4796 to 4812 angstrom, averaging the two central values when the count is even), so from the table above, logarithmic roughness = -1.49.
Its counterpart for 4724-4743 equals -1.28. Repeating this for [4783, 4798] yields -1.60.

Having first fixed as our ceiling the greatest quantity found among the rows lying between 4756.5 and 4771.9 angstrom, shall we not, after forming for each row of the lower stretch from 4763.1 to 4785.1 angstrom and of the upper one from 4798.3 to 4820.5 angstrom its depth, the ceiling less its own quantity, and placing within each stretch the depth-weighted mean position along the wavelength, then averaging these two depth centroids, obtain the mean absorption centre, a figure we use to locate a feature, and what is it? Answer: 4794.1 angstrom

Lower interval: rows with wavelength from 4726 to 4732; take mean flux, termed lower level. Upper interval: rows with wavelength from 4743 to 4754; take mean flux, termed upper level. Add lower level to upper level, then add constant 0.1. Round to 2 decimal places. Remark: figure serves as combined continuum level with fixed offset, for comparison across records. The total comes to 7.32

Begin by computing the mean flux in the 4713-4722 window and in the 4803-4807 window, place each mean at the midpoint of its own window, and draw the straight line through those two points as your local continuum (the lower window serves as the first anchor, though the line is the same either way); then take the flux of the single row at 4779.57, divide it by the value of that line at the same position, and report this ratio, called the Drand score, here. 1.06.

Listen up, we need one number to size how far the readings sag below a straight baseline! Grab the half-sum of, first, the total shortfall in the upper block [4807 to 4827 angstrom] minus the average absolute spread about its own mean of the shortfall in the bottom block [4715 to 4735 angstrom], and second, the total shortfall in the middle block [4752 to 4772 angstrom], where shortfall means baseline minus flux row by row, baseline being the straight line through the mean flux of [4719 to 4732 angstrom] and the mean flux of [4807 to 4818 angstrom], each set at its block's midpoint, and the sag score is -1.2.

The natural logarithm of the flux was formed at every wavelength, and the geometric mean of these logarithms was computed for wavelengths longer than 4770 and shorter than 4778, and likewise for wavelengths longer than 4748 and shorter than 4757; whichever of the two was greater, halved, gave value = 0.656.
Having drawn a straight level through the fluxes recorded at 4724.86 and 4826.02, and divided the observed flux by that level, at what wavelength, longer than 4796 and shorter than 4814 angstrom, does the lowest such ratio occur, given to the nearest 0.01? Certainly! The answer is 4808.27 angstrom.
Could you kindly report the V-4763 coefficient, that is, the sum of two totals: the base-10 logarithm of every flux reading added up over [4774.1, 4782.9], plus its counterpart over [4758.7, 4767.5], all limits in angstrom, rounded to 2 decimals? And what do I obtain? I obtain 4.53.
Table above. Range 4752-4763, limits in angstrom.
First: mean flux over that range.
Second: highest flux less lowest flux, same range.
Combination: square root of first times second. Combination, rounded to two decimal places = 0.97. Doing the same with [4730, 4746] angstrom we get 1.73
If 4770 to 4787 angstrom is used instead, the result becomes 1.45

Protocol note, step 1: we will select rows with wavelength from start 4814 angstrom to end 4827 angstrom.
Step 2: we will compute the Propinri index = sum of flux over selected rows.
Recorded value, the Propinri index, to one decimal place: 21.0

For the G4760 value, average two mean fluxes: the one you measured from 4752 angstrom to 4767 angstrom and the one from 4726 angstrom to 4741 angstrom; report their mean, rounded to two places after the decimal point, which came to 3.63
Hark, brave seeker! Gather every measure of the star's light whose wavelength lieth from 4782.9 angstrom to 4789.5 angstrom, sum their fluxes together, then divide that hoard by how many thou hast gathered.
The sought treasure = 3.41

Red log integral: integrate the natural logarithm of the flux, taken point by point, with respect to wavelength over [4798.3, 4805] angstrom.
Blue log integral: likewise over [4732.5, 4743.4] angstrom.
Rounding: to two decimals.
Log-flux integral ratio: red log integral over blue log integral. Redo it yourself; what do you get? 0.62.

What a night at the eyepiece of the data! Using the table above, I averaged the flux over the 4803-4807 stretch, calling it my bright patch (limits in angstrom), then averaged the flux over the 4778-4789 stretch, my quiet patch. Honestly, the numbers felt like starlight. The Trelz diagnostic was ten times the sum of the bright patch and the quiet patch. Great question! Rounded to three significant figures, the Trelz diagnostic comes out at 69.5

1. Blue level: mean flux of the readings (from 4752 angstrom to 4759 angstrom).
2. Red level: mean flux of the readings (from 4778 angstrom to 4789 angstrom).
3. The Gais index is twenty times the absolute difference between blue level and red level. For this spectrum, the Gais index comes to 3.3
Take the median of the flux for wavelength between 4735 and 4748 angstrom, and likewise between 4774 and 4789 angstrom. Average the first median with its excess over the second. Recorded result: 2.11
